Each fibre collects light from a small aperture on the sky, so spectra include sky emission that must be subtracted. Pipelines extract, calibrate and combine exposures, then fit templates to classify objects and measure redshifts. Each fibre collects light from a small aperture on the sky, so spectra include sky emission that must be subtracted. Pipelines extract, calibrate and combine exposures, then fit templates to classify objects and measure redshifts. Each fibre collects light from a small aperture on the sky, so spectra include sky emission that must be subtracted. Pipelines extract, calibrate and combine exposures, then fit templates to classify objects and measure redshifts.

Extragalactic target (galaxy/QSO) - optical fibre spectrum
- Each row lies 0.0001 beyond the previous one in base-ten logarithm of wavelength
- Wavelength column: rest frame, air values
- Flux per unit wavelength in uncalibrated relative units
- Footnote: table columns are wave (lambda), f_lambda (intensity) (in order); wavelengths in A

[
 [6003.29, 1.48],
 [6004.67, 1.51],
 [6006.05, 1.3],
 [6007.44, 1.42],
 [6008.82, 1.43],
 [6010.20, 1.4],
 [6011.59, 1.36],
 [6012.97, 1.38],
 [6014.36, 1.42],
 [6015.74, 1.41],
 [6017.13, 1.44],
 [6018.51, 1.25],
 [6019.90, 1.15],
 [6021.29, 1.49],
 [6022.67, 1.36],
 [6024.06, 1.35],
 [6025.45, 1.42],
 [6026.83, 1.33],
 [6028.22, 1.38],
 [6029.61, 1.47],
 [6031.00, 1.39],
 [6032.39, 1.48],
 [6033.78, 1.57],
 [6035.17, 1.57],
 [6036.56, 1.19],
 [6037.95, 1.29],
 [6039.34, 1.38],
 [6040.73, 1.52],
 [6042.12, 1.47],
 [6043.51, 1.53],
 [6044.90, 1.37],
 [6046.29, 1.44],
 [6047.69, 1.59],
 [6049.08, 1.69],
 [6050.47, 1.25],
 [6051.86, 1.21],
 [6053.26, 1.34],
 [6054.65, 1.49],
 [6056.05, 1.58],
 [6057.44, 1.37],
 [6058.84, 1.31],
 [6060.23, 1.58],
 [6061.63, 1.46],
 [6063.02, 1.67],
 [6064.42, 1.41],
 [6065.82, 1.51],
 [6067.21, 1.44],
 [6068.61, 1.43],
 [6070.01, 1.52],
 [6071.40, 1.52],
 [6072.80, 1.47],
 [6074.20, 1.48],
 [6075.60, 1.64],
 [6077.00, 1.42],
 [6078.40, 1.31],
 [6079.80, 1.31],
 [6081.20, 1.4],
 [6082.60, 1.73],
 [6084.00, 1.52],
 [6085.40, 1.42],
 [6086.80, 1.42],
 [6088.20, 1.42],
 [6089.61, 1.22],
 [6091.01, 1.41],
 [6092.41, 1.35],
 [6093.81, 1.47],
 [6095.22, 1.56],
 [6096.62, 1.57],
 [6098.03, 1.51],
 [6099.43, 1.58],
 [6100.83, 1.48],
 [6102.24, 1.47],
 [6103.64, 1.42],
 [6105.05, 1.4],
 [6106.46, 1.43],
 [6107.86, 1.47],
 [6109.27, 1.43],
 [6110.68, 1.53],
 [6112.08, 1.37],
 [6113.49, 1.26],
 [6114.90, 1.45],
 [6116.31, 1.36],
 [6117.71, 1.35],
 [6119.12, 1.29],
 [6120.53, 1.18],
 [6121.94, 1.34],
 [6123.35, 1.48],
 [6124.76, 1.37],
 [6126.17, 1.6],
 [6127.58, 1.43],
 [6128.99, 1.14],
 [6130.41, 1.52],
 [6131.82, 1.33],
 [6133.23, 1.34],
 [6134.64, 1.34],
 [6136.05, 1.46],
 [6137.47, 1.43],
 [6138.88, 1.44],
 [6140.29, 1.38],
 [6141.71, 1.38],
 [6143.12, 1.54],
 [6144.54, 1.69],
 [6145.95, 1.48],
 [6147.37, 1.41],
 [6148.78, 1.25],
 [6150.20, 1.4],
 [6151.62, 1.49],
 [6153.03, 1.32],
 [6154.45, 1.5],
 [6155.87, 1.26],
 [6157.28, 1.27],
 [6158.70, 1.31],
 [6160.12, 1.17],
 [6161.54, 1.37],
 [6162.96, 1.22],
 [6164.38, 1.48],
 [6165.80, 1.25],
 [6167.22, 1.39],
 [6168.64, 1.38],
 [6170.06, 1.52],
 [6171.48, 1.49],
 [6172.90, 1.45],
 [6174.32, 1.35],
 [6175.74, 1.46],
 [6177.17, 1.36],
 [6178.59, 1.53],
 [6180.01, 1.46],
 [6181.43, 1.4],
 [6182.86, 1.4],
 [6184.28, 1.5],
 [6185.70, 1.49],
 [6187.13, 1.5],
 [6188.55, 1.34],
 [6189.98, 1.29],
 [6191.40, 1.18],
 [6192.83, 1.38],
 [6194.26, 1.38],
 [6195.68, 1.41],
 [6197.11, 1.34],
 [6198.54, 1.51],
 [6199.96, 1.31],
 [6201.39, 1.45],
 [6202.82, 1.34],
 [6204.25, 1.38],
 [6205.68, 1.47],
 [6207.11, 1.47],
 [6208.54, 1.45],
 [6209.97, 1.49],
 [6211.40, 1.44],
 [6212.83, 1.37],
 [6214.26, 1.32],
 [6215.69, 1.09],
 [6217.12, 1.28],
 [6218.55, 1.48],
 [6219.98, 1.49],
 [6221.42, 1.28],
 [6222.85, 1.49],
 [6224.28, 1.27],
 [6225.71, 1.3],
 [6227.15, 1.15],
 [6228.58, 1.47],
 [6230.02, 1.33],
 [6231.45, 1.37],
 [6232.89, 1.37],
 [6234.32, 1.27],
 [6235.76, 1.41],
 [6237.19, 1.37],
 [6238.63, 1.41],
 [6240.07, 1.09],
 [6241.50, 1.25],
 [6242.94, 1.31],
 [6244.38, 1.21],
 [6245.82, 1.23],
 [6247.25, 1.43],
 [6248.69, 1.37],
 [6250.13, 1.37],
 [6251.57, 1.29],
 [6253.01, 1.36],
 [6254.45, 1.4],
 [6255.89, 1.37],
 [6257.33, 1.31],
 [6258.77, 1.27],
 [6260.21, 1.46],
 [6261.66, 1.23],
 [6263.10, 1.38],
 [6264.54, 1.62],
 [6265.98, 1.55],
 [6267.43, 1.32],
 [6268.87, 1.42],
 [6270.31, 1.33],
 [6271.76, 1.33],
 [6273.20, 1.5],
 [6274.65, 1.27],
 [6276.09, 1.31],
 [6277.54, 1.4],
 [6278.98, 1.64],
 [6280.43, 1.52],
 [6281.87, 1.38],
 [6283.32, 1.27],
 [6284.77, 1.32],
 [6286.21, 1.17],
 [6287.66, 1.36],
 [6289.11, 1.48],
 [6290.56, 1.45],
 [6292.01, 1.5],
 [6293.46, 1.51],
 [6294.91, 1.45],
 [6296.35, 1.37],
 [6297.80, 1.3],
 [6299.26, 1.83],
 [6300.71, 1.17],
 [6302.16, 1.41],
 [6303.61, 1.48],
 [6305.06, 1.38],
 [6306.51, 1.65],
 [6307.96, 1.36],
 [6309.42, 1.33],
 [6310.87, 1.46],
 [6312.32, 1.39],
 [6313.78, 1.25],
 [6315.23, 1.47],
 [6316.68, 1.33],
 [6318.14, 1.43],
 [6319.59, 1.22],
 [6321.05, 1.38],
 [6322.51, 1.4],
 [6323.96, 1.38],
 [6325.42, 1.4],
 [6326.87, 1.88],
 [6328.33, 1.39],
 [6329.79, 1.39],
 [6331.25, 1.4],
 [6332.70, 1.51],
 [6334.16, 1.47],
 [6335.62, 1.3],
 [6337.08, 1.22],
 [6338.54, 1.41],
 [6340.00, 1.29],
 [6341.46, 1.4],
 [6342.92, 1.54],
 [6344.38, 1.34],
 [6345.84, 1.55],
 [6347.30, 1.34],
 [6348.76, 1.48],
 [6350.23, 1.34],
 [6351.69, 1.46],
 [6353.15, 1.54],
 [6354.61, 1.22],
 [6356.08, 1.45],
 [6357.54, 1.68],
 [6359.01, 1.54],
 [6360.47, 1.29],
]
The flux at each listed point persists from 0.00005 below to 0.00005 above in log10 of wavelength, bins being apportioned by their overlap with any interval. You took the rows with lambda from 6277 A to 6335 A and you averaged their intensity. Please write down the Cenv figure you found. 1.42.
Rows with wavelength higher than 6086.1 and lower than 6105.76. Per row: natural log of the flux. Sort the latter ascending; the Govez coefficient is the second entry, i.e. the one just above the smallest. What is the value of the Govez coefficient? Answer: 0.30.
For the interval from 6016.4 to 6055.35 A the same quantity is 0.17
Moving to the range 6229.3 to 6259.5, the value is 0.19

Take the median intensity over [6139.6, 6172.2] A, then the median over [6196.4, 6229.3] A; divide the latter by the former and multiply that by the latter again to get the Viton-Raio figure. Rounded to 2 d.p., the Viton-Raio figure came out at 1.38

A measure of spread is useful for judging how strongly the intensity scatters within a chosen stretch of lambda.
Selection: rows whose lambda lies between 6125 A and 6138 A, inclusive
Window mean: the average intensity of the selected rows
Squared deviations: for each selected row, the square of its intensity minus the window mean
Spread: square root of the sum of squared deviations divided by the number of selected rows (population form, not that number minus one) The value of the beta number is 0.12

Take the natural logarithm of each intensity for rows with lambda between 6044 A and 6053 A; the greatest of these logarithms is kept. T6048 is 0.52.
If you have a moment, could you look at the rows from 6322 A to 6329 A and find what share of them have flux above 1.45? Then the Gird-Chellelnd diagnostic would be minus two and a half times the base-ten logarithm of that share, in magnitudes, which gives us 1.7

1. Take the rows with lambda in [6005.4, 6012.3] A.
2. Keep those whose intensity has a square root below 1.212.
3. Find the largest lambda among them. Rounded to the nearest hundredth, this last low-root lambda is 6011.59 A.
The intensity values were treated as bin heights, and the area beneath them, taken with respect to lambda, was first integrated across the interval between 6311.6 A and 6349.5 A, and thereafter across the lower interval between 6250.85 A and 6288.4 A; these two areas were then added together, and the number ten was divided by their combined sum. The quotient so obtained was 0.0953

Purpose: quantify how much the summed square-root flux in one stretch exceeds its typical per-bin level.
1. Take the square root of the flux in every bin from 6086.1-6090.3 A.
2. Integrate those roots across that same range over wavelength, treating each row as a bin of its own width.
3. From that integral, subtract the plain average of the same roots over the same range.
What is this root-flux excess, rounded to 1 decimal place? 3.7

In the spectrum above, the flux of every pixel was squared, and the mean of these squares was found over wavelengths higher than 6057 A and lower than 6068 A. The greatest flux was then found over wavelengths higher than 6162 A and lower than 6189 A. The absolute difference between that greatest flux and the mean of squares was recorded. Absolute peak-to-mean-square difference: 0.64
